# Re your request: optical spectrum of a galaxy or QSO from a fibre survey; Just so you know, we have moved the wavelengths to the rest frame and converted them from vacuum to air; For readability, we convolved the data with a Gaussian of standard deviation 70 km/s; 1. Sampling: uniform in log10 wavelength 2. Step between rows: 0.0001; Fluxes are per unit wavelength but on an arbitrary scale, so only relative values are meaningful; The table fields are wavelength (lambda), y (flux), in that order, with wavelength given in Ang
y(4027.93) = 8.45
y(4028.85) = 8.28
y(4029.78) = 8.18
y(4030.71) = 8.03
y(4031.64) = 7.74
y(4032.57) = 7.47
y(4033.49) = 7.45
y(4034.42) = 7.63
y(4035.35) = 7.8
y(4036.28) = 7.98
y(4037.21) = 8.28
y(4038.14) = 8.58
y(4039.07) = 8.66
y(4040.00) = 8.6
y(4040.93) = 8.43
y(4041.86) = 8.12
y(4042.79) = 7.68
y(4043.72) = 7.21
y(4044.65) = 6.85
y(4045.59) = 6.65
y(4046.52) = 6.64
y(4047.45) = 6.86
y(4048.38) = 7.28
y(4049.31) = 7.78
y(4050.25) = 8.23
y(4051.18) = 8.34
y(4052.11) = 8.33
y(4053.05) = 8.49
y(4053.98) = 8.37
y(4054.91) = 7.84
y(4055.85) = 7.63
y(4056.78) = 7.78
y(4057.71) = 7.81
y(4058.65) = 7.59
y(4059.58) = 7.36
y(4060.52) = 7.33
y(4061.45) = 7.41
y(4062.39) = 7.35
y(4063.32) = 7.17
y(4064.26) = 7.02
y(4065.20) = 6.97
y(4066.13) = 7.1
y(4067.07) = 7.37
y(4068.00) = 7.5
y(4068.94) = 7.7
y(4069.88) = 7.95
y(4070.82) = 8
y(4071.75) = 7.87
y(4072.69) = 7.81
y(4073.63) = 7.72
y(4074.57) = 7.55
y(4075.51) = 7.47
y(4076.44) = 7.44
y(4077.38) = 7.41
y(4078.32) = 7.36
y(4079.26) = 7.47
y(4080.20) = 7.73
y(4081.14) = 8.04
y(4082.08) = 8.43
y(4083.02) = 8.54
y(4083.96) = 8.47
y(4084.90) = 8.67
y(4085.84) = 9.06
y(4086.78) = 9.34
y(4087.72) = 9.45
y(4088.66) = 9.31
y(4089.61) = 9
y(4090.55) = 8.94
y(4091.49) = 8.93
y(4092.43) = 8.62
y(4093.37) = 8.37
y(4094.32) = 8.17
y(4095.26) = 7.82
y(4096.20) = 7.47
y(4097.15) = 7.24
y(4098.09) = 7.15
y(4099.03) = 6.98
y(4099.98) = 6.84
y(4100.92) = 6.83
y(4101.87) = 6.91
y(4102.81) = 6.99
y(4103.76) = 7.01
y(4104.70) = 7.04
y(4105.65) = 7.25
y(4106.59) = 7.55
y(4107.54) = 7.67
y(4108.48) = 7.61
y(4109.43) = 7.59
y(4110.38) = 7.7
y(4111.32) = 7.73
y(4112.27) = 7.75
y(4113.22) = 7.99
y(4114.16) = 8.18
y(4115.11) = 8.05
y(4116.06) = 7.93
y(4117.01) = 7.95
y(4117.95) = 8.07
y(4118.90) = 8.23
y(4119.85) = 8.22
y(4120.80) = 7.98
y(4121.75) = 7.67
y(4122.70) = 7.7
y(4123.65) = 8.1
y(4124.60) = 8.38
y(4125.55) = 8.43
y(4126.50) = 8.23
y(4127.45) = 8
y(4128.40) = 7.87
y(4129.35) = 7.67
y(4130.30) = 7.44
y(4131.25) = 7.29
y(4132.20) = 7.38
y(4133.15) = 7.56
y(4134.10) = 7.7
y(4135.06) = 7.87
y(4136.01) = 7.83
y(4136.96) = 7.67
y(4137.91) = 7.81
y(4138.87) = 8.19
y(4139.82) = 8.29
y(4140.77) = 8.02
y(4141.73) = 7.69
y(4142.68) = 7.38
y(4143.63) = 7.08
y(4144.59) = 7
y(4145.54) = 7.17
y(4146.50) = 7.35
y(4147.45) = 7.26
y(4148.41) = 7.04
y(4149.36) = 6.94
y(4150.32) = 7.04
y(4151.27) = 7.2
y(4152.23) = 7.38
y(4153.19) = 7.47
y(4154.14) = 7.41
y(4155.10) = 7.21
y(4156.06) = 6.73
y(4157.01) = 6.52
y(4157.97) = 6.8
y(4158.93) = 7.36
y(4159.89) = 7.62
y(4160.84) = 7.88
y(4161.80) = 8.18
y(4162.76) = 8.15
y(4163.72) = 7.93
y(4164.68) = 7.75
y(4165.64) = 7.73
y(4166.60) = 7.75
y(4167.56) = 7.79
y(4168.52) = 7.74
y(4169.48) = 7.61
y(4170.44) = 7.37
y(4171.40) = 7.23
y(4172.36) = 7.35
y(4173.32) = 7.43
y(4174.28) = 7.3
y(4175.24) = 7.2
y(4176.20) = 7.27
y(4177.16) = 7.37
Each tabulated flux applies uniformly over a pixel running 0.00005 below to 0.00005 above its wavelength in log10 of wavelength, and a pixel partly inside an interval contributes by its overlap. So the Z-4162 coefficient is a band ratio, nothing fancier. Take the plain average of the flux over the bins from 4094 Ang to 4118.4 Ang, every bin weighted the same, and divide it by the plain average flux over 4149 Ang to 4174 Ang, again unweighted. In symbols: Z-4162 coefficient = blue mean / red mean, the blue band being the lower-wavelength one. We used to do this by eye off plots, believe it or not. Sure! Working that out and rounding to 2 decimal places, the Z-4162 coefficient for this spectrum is 1.01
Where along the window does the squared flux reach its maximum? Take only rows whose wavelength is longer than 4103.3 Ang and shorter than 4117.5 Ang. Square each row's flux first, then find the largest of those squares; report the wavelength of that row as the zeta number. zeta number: 4114.16 Ang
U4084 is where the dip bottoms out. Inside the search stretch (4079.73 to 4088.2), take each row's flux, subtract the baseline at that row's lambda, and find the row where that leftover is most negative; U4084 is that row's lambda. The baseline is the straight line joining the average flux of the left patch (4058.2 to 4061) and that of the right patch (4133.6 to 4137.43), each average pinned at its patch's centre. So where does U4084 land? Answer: 4080.20 Ang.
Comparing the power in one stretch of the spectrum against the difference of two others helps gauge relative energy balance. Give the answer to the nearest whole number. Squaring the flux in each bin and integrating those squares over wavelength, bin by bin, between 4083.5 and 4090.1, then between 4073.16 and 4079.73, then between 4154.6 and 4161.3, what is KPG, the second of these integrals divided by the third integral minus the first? -2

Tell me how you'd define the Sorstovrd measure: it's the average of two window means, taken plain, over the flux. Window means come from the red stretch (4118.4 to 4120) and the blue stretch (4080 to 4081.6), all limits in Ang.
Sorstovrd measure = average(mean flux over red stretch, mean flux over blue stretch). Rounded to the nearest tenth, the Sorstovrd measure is 8.1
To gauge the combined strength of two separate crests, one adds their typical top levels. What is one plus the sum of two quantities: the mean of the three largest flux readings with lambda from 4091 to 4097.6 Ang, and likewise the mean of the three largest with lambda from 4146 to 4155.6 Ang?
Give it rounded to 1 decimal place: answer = 17.1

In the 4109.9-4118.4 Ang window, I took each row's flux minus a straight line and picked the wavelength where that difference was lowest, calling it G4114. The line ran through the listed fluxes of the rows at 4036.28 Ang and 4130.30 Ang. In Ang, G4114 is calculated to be 4110.38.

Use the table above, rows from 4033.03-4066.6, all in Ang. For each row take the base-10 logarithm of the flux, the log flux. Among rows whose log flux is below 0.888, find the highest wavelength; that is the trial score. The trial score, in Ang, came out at 4066.13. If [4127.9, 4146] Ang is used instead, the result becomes 4145.54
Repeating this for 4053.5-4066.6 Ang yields 4066.13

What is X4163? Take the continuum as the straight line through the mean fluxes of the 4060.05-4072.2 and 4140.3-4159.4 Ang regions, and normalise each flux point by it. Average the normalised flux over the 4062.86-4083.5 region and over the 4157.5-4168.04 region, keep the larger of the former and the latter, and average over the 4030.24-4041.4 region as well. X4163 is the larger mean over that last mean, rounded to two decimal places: 1.01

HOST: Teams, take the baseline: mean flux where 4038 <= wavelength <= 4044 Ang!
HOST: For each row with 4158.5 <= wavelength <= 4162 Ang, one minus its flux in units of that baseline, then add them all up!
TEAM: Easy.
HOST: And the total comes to 0.21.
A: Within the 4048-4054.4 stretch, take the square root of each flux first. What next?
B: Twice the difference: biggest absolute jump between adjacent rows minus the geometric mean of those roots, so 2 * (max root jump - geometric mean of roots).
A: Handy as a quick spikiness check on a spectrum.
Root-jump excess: -5.51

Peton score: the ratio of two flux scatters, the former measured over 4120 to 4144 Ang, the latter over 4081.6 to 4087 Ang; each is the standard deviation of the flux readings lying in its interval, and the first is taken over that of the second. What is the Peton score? 1.0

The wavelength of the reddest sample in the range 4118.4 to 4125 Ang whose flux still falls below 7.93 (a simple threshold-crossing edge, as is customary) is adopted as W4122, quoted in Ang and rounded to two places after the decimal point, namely 4122.70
